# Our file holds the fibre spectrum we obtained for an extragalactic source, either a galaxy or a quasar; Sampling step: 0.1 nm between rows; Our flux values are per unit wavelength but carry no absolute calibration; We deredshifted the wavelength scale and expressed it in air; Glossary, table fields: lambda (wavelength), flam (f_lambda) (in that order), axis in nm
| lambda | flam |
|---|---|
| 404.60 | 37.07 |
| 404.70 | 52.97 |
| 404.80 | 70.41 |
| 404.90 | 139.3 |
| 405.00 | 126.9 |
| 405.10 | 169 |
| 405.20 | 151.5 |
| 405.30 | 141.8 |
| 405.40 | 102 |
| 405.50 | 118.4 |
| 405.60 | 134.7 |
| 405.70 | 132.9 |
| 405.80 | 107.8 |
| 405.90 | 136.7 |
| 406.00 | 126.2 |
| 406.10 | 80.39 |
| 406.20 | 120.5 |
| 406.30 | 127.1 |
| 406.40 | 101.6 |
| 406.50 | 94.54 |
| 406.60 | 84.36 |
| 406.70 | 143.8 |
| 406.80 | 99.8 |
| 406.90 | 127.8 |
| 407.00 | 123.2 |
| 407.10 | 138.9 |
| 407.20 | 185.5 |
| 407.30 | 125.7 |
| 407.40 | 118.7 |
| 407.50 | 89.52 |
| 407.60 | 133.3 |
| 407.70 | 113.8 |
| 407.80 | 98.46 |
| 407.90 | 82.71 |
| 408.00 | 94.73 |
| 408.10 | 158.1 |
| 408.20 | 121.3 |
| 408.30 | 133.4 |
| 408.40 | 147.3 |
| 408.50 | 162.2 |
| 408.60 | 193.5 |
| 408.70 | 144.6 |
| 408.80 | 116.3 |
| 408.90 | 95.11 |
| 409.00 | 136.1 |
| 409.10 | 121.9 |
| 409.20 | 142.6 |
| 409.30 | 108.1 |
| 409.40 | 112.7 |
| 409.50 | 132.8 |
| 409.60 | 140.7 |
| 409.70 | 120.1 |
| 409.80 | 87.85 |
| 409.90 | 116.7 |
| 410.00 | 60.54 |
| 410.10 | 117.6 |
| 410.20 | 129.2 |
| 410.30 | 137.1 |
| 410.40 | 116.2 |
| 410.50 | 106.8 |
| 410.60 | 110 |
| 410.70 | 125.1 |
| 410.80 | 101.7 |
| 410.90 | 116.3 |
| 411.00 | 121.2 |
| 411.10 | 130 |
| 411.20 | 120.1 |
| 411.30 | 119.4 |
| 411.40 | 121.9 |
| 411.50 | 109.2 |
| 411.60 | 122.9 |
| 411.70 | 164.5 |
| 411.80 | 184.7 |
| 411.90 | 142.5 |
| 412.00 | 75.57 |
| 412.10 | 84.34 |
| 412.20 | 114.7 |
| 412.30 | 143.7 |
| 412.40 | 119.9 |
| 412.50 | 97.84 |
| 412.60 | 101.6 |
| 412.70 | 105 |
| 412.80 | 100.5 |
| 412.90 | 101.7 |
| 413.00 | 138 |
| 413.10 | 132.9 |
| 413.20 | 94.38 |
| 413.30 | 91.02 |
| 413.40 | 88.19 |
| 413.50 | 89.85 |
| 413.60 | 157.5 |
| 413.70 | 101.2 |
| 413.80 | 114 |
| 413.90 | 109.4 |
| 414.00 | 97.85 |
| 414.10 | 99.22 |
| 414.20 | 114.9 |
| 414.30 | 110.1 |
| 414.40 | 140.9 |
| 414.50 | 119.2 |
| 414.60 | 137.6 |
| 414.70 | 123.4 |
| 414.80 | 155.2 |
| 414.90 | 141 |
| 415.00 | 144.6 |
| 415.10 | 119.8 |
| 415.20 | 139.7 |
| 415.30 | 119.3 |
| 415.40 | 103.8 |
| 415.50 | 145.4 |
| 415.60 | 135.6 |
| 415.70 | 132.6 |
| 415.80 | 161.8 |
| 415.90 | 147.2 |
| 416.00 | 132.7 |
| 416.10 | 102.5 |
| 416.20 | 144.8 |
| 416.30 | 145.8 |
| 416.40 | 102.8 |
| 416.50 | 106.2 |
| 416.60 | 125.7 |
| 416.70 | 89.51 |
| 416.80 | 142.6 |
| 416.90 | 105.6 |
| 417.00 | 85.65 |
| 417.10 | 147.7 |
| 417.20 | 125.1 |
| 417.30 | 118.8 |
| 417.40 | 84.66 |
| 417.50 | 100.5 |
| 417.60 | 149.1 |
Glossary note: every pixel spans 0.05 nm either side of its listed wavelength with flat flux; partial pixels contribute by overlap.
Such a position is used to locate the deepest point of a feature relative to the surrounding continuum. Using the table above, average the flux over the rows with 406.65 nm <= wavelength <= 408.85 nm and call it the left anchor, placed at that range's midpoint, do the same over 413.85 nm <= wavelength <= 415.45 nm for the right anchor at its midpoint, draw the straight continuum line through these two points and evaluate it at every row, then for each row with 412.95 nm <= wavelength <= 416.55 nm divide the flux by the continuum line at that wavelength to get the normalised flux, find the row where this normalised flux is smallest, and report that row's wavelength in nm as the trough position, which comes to 413.40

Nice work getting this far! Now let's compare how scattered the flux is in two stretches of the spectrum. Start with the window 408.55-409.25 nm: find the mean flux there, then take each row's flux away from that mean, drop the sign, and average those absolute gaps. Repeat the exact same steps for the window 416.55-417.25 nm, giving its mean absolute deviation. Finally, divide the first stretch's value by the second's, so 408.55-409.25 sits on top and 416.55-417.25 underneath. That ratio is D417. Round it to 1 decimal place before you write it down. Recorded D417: 1.0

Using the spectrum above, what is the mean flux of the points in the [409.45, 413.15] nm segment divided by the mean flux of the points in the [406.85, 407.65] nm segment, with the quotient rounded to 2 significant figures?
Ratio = 0.91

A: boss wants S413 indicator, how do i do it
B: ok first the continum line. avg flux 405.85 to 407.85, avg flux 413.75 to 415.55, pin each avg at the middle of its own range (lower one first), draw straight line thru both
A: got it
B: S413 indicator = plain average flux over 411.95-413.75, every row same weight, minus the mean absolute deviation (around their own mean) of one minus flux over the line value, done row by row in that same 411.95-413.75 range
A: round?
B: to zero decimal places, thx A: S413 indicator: 108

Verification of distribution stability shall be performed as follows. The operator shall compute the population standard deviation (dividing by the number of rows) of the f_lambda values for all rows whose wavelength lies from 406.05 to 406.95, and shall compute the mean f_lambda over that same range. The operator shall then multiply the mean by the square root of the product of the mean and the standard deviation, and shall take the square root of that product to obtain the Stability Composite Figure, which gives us 72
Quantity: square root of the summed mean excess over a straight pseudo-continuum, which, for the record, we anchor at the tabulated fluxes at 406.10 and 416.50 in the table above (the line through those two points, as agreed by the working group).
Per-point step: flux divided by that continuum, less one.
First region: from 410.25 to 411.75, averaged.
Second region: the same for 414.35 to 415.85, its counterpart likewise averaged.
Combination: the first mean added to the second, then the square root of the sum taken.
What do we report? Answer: 0.79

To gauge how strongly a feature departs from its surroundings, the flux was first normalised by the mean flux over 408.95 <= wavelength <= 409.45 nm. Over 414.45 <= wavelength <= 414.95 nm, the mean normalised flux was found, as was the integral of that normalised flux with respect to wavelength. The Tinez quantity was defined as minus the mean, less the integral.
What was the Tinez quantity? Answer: -1.63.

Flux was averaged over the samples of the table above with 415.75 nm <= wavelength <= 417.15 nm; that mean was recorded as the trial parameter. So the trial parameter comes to 124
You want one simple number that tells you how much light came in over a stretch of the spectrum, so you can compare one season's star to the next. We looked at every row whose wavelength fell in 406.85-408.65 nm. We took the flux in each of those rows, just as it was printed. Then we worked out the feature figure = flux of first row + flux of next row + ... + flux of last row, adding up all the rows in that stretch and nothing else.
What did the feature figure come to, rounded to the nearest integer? 2348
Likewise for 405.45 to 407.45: 2429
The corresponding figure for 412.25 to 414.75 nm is 2830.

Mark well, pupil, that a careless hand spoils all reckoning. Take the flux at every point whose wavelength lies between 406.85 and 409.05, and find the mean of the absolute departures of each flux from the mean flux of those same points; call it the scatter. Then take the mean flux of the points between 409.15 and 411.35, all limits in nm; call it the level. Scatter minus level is -95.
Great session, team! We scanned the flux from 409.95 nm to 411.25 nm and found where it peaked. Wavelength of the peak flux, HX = 410.30 nm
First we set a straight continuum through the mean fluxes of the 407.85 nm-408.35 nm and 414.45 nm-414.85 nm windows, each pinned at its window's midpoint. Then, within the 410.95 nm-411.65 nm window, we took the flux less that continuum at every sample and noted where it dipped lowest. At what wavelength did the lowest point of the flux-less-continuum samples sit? 411.50 nm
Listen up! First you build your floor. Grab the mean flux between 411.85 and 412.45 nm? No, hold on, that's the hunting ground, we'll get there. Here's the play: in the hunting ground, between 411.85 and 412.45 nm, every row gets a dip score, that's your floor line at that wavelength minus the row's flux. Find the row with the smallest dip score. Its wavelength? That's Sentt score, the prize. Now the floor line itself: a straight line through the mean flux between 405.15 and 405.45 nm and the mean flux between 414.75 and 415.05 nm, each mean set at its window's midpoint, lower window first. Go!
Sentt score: 412.30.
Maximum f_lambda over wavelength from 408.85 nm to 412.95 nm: 184.7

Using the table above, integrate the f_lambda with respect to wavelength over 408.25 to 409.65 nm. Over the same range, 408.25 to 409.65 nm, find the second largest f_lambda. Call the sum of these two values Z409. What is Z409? 351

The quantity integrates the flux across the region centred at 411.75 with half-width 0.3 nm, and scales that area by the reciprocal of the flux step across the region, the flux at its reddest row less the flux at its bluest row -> -2.4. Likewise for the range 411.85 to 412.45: -3.0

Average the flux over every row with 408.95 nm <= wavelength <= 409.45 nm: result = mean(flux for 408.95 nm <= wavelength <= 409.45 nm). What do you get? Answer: 124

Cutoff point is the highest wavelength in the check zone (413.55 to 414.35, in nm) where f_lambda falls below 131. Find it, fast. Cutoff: 414.30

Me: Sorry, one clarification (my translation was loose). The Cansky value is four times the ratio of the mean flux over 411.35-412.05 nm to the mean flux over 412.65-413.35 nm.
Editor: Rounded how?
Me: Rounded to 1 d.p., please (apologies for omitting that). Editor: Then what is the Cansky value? 4.8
